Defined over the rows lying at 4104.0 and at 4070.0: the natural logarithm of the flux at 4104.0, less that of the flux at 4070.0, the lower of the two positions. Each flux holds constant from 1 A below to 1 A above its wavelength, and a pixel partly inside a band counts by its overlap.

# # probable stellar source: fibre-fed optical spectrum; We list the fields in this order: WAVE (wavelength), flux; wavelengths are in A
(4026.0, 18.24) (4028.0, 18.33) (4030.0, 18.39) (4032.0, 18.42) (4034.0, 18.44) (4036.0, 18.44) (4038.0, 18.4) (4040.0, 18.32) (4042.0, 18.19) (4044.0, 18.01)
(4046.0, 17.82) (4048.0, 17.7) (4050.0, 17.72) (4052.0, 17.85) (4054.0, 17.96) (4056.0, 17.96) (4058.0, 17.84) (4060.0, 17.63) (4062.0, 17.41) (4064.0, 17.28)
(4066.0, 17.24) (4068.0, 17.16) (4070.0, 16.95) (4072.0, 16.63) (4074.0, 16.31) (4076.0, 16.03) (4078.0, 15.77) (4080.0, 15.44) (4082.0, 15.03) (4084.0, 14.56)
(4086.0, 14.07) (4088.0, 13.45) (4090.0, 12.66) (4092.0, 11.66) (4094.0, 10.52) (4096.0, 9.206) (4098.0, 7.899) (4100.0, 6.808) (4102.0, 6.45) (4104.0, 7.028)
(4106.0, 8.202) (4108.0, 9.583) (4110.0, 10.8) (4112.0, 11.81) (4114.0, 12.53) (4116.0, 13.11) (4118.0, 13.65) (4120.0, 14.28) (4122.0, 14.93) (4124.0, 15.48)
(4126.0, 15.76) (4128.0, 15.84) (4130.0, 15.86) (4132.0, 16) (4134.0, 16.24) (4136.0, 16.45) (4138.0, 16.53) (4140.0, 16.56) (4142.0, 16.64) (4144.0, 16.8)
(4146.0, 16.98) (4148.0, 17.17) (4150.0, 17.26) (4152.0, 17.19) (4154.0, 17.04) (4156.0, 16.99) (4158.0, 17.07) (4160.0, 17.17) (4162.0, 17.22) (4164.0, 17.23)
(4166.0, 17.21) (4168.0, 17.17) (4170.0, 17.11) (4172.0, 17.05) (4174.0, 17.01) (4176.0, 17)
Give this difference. -0.88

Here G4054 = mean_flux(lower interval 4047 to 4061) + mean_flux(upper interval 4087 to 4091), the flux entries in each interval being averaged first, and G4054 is 30.9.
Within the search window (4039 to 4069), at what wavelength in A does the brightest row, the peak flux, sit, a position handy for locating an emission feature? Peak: 4040.0 A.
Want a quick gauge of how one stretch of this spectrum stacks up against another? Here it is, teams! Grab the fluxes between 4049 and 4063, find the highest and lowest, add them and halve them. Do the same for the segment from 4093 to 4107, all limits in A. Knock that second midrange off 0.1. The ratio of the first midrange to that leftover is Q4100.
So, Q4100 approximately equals -2.1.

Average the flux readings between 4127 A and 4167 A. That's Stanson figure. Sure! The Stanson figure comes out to 17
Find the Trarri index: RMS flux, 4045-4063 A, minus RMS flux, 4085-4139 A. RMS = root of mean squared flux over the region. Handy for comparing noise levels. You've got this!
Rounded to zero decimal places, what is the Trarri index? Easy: 5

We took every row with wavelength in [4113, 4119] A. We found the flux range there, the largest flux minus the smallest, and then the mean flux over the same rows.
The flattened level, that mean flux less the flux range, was 12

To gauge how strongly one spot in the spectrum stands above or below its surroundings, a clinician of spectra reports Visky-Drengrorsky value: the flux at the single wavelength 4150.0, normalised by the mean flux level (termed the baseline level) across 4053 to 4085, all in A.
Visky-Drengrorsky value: 1.03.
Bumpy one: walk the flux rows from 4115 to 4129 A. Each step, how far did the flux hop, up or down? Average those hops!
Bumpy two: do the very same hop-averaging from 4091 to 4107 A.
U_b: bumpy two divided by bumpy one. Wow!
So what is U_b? 2.2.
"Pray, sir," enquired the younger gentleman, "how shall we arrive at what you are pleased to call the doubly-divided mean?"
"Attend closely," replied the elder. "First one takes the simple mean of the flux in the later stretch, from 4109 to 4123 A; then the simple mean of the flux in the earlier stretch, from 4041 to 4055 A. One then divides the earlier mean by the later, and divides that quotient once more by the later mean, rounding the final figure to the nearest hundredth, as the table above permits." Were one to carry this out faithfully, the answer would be 0.11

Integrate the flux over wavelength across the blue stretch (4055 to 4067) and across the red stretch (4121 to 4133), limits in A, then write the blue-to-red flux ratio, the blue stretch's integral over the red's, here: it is 1.1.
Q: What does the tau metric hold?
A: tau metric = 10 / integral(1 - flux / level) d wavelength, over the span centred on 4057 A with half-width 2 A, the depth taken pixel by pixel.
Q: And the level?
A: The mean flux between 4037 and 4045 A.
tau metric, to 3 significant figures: 138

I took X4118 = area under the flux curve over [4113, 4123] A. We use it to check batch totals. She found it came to 137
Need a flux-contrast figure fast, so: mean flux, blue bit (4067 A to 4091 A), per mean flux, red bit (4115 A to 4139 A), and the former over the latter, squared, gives 1.0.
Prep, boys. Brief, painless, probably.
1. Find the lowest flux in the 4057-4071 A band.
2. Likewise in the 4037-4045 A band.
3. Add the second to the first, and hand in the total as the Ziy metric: 35.0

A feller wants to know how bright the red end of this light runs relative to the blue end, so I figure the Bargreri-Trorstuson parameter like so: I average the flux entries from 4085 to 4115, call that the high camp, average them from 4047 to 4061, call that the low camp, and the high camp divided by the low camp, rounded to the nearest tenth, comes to 0.6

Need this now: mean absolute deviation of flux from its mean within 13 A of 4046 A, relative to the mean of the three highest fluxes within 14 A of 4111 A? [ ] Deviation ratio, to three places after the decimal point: 0.016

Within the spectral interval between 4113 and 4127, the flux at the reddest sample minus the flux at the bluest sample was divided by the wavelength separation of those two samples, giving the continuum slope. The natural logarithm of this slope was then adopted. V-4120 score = -1.3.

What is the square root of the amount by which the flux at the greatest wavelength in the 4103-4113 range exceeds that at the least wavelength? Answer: 2.2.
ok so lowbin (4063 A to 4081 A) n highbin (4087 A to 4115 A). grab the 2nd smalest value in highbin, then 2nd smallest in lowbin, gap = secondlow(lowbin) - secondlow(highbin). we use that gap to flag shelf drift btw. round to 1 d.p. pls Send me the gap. 9.0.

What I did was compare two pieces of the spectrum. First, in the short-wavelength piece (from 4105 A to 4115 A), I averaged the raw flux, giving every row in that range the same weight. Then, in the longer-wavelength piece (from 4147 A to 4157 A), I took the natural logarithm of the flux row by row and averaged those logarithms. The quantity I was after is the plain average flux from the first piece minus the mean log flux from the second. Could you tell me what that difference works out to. 7.7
